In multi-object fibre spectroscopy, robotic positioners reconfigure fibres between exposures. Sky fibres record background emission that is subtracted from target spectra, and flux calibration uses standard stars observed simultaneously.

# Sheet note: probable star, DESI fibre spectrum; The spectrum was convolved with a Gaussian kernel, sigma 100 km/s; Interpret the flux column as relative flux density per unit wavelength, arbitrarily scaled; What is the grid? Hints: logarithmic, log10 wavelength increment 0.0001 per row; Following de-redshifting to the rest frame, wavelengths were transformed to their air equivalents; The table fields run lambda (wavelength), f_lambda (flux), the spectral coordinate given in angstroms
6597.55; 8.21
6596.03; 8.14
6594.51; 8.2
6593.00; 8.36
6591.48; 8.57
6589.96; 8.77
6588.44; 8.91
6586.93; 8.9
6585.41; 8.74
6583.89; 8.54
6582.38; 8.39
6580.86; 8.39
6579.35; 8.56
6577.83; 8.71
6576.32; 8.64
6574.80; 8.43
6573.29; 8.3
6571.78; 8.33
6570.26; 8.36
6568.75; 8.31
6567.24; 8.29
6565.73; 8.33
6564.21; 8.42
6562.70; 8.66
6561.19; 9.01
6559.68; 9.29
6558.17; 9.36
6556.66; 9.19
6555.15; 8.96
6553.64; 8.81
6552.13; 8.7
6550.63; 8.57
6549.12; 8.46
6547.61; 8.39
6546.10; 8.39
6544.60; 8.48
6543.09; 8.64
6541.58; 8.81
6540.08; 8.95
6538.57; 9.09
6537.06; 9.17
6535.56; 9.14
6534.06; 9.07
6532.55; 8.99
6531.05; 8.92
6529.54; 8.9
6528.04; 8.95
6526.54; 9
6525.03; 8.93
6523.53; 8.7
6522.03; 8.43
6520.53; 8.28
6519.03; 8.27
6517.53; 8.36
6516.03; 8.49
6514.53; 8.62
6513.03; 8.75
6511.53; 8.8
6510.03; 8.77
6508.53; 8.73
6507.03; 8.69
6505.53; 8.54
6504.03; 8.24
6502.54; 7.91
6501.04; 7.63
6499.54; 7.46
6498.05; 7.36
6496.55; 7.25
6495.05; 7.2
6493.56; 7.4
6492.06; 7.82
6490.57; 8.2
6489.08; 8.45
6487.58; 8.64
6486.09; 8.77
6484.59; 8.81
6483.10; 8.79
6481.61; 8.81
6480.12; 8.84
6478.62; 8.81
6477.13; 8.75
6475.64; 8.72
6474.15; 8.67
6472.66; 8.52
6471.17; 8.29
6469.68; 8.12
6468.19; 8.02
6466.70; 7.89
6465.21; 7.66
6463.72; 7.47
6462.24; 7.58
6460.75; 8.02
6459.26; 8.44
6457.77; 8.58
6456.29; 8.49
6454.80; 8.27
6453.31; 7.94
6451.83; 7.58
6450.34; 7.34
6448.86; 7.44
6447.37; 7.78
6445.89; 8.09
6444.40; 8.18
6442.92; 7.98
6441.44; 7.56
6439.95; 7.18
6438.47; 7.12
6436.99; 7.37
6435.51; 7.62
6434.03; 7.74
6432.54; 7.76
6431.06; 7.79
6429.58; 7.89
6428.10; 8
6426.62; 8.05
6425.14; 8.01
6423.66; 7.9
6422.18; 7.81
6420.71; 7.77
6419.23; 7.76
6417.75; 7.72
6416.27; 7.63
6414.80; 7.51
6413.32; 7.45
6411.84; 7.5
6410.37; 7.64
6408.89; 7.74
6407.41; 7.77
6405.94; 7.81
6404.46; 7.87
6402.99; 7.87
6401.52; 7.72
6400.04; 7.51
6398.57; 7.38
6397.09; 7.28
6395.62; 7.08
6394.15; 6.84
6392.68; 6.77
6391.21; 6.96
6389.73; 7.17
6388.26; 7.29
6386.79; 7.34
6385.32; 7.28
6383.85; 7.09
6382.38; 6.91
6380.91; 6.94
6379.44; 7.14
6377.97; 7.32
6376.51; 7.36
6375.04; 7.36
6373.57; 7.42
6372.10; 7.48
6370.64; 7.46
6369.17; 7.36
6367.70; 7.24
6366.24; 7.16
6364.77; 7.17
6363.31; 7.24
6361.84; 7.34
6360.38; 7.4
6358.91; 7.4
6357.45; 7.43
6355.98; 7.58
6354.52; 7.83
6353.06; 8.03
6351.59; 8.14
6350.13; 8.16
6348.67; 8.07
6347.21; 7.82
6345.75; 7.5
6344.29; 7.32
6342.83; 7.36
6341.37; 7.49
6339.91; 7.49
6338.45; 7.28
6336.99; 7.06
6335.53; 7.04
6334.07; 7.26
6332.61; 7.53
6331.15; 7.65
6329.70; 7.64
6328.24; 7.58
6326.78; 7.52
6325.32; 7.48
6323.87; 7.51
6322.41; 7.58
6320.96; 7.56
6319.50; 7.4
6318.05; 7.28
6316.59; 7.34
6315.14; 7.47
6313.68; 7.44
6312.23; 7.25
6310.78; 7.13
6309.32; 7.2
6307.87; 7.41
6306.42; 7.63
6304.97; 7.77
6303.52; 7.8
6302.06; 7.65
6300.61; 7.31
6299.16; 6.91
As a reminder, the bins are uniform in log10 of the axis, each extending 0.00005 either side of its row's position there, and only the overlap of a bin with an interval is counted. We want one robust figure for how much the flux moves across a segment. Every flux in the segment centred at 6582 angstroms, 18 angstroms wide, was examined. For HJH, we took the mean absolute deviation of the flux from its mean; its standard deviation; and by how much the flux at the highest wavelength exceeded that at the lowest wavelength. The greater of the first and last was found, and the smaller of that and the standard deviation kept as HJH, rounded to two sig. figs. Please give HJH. 0.20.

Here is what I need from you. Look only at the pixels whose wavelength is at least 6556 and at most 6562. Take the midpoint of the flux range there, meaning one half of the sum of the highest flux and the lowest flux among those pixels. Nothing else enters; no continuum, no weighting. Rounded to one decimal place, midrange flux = 9.2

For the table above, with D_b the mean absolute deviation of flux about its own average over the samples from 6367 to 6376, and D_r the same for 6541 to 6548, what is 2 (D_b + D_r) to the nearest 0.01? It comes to 0.43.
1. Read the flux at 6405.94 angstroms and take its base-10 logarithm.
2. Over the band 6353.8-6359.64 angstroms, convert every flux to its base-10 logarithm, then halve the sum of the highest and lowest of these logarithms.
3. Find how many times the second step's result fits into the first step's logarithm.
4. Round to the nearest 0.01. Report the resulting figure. 1.01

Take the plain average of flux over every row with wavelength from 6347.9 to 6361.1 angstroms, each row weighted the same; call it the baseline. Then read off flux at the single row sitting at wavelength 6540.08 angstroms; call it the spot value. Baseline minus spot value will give -1.2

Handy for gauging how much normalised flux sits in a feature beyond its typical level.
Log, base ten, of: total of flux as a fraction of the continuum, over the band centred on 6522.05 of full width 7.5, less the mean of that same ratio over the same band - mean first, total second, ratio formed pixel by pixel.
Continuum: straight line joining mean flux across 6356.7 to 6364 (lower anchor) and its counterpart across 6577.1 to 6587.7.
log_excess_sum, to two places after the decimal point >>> 0.62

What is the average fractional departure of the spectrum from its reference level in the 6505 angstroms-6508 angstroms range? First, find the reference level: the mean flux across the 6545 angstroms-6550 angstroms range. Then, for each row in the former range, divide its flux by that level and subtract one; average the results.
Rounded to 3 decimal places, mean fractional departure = 0.024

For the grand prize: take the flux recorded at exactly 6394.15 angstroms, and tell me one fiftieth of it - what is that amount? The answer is 0.14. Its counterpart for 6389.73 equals 0.14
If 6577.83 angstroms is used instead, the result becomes 0.17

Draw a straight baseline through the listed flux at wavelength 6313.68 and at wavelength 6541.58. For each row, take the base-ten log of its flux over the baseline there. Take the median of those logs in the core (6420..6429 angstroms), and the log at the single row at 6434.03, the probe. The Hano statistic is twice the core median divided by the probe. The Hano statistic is 1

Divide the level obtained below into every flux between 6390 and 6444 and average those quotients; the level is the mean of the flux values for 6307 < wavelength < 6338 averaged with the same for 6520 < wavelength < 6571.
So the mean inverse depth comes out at 1.07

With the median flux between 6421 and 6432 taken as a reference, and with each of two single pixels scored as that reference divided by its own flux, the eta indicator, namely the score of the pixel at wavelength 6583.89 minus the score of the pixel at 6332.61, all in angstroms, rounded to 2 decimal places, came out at -0.12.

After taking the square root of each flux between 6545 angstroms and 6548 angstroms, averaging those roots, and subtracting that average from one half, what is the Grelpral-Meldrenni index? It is -2.40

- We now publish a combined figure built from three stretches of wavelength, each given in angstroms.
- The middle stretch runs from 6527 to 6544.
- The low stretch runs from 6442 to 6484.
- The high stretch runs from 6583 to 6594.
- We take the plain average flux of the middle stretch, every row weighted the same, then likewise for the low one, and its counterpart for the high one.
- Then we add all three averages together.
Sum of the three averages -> 25.8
